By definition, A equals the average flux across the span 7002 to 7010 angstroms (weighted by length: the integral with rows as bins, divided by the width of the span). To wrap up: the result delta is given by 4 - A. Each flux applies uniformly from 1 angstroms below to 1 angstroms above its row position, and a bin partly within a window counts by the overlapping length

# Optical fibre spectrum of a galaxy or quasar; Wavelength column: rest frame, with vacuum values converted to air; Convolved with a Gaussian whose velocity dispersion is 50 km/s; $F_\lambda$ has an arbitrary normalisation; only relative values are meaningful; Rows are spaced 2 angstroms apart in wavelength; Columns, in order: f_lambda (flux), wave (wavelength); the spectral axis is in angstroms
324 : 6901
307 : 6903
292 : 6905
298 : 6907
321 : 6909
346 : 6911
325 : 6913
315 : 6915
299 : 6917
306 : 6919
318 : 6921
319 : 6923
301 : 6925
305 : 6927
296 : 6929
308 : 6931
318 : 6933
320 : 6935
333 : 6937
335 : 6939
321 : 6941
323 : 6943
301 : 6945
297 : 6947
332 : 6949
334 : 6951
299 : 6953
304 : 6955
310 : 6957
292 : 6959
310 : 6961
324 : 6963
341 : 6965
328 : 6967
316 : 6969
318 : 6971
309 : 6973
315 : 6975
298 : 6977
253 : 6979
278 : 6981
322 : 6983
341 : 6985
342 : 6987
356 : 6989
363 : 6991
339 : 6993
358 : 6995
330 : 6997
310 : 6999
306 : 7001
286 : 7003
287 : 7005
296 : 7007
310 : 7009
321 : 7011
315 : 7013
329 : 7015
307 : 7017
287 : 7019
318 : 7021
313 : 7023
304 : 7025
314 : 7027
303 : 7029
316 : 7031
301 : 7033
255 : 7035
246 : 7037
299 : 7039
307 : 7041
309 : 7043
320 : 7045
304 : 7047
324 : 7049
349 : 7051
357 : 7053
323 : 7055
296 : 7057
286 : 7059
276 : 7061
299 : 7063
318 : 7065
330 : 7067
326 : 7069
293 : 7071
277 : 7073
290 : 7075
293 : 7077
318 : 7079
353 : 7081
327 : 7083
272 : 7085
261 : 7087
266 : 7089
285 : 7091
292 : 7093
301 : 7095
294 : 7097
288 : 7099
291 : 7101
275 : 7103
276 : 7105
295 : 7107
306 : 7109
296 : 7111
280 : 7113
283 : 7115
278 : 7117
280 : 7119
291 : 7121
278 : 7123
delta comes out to -291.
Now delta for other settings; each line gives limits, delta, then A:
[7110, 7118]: -280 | 284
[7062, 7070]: -314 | 318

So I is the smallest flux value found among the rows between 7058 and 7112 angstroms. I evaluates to 261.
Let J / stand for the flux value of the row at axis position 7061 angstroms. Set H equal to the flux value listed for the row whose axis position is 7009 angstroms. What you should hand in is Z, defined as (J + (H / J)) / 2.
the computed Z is 139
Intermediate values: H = 310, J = 276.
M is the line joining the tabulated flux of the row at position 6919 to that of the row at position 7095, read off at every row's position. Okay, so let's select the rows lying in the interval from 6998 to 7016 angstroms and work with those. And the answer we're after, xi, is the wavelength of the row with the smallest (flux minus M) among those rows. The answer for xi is 7003 angstroms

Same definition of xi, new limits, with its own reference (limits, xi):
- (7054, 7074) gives 7061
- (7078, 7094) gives 7087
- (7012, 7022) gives 7019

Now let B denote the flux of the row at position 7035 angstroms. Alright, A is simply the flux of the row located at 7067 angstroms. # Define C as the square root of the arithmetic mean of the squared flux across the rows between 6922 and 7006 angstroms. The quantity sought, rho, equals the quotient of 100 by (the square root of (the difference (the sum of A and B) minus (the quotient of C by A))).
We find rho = 4.14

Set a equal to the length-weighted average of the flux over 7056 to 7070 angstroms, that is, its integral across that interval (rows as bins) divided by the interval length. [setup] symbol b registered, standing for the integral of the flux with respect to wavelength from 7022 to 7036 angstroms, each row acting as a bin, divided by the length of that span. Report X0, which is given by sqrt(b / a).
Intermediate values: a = 304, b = 301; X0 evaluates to 0.99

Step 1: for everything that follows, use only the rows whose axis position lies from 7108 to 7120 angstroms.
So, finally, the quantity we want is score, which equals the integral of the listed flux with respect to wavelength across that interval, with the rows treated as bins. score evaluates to 3446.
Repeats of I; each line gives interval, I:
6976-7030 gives 253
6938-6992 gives 253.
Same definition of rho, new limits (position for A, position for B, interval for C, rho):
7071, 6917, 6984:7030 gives 4.11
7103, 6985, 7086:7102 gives 4.03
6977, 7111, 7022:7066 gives 4.11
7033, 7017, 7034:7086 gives 4.06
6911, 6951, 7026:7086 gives 3.84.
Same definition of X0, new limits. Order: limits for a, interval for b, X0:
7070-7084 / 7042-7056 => 1.03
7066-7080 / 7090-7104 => 0.98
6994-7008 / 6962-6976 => 1.02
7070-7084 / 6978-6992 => 1.02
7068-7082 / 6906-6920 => 1.01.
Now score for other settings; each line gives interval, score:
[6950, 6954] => 1266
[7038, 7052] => 4424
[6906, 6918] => 3808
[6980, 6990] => 3278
